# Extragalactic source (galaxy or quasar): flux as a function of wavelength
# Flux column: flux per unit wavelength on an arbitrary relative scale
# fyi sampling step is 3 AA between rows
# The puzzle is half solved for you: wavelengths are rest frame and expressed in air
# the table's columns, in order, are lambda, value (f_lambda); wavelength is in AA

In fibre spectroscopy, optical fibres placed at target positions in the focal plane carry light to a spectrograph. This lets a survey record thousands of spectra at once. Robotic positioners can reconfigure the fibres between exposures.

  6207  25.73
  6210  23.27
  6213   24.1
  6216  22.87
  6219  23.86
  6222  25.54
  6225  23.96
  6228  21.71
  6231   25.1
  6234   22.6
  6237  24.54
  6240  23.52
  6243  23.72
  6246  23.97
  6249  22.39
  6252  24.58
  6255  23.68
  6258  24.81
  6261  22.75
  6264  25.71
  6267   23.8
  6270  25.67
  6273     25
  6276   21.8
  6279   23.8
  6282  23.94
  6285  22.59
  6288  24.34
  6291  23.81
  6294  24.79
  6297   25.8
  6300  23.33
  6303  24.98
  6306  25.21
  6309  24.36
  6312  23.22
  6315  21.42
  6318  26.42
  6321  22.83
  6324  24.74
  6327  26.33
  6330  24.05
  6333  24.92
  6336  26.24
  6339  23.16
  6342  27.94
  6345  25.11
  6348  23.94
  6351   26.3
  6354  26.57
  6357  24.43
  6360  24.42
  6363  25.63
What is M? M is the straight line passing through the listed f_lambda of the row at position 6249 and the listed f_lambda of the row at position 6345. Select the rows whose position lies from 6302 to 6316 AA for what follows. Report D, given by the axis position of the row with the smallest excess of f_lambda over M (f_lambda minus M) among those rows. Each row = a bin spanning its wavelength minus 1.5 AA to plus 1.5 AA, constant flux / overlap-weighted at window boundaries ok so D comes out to 6315 AA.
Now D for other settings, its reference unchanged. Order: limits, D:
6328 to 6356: 6339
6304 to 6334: 6315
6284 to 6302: 6285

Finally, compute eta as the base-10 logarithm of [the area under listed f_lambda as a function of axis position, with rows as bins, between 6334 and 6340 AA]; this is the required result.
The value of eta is 2.173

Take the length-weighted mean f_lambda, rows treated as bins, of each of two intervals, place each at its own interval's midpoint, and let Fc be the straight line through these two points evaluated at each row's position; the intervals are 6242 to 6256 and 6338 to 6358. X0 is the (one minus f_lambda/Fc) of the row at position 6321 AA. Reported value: 0.08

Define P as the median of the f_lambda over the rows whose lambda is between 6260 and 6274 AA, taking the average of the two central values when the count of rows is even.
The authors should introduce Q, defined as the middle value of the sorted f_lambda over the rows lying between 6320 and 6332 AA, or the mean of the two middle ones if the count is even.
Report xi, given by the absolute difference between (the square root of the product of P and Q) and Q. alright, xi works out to 0.30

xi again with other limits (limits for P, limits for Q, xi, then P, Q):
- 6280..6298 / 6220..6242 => 0.09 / 24.1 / 24.0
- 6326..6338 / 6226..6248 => 0.91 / 25.6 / 23.7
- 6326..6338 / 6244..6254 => 0.79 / 25.6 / 24.0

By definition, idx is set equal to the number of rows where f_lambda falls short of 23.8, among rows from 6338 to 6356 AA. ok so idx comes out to 1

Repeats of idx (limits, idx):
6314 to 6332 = 2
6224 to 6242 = 3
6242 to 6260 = 3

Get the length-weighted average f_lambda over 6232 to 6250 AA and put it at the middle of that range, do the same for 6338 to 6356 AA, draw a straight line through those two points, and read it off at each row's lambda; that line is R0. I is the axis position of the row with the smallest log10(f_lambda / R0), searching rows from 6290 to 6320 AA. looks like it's 6315 AA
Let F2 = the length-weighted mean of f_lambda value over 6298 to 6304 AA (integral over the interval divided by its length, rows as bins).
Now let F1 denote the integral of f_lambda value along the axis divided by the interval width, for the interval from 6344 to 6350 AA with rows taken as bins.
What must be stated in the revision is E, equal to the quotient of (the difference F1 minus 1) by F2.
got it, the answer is 0.98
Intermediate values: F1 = 24.6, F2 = 24.2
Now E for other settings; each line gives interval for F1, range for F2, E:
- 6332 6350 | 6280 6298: 1.00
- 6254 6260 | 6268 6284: 0.97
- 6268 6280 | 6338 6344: 0.90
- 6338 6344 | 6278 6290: 1.04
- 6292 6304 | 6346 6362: 0.94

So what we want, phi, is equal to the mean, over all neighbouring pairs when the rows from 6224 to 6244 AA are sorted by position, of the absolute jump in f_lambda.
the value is 1.9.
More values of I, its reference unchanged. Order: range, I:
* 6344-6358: 6348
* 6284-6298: 6285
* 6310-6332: 6315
